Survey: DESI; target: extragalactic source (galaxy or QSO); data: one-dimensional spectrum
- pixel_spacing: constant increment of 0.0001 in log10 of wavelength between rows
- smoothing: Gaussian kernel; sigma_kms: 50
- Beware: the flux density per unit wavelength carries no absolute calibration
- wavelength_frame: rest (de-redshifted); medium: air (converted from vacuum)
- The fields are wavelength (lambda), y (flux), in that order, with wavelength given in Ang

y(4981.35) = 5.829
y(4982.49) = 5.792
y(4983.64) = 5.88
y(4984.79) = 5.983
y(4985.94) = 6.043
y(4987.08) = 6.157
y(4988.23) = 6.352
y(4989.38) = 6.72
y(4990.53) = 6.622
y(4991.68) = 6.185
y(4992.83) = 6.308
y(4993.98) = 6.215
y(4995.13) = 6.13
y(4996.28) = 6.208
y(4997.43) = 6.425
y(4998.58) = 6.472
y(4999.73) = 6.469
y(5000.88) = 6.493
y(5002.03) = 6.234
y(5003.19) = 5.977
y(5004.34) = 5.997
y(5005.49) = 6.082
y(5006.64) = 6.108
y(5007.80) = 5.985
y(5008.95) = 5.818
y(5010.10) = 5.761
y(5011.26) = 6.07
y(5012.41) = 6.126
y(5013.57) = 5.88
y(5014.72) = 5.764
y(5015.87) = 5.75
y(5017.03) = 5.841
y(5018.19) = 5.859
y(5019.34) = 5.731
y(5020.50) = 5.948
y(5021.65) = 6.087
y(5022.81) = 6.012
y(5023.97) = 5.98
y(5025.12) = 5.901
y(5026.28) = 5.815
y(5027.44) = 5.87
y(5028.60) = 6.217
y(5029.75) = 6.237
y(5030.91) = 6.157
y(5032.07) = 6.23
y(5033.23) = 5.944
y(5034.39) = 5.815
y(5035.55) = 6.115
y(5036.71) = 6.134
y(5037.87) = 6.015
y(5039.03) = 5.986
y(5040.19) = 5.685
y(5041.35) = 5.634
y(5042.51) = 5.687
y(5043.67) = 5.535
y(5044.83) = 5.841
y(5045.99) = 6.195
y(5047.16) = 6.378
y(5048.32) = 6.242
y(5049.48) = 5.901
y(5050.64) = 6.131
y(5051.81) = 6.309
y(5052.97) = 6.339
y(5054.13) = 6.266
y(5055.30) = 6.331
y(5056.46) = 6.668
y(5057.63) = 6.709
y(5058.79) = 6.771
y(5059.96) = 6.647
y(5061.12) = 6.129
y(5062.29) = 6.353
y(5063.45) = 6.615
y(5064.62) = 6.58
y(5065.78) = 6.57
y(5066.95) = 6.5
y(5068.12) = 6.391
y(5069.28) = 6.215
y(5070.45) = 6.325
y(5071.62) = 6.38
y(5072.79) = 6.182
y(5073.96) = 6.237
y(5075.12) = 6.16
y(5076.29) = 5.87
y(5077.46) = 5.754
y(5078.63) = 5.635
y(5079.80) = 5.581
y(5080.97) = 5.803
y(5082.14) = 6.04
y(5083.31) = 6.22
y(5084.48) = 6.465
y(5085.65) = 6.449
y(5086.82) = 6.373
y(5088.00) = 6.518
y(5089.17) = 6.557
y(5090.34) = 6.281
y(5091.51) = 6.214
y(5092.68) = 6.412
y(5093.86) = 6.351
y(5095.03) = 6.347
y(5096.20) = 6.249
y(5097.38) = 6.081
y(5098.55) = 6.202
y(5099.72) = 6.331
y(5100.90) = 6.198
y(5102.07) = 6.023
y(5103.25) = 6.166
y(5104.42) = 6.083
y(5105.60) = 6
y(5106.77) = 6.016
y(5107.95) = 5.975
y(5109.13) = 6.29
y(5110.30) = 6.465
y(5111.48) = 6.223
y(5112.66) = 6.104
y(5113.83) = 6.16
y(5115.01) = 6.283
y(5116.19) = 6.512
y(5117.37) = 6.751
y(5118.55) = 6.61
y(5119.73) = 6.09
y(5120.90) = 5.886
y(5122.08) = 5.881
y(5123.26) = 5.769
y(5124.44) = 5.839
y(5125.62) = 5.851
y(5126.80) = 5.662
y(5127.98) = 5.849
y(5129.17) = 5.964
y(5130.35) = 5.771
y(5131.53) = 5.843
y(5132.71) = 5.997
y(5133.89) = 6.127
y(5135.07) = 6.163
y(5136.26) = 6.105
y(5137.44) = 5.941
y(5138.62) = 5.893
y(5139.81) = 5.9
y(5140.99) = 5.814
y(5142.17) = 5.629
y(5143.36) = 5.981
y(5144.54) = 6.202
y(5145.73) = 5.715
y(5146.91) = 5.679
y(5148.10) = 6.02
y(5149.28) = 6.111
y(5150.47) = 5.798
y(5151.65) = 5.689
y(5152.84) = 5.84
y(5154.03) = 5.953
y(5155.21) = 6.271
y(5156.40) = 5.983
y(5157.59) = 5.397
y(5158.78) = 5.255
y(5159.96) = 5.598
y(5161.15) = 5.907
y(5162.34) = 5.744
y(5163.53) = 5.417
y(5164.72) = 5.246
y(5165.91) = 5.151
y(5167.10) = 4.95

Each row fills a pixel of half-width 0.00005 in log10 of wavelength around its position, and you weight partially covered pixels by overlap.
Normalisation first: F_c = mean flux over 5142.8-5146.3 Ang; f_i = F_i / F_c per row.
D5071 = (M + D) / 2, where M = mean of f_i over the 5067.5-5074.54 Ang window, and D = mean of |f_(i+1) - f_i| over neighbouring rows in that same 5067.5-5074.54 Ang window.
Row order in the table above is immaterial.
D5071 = 0.537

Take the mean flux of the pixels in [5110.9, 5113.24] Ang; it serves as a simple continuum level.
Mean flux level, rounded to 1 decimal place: 6.2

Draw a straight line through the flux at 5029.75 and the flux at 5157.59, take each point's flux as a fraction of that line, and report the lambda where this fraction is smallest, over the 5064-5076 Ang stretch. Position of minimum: 5075.12 Ang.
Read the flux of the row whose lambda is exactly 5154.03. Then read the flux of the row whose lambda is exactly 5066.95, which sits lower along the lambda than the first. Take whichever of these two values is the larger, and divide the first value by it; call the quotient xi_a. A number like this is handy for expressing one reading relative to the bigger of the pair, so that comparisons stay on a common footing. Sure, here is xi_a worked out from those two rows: 0.92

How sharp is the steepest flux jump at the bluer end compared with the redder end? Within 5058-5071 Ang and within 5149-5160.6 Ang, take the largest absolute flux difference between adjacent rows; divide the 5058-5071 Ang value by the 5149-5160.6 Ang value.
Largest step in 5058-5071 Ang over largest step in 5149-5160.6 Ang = 0.88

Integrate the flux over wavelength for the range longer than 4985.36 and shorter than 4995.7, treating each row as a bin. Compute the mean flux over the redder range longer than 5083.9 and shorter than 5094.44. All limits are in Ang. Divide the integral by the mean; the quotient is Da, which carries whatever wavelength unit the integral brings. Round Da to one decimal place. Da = 10.2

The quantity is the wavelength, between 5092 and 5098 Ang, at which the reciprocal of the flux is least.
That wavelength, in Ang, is 5092.68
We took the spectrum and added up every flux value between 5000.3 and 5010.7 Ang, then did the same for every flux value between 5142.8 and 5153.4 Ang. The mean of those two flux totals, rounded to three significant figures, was 53.7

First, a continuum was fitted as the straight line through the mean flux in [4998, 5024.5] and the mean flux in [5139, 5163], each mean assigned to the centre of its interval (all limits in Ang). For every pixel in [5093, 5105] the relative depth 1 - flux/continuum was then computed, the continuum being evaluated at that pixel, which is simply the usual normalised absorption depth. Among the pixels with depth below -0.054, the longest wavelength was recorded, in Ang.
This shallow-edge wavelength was 5099.72 Ang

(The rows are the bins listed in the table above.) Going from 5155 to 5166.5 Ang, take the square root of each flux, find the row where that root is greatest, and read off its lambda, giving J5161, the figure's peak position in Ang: 5155.21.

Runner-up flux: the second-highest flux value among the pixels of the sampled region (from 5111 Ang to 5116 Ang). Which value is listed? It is 6.223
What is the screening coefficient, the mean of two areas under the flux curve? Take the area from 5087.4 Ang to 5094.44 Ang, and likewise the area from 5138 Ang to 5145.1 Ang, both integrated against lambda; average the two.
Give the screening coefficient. 43.4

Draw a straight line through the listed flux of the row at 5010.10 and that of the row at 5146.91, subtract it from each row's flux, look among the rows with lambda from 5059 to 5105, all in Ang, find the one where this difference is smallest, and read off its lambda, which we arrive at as 5079.80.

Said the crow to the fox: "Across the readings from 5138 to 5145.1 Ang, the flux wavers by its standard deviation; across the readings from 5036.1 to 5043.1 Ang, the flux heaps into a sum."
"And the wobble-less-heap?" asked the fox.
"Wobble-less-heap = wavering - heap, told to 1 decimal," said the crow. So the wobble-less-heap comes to -35.0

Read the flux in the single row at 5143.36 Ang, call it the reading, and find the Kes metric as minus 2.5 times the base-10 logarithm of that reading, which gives -1.94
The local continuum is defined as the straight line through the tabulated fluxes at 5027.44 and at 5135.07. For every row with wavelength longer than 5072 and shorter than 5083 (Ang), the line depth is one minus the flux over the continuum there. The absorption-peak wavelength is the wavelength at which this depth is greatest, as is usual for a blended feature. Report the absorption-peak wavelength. 5079.80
